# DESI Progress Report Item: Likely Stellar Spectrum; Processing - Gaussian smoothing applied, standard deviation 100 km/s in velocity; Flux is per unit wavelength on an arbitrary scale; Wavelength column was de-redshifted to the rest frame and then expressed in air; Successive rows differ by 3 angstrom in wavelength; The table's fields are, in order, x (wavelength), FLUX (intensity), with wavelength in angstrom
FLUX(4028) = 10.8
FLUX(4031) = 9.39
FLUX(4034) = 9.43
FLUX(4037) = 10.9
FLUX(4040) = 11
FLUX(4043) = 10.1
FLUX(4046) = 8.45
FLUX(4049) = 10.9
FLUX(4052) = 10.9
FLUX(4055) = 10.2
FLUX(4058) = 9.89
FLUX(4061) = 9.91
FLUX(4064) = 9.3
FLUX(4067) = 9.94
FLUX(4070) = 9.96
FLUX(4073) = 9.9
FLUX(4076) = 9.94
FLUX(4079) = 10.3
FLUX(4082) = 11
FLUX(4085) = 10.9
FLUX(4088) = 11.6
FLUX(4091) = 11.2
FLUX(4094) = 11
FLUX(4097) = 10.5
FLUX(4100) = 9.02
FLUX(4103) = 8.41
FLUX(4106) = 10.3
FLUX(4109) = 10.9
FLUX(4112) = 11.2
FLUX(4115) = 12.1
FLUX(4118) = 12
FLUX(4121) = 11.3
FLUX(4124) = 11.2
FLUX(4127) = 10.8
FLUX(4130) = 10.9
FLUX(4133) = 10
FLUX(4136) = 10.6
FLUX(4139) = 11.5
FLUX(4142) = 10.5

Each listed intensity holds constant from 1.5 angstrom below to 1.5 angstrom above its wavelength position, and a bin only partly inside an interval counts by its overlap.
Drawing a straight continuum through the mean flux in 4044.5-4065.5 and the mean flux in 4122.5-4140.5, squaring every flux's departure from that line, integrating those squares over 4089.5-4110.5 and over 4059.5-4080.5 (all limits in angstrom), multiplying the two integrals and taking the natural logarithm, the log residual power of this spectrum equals 3.9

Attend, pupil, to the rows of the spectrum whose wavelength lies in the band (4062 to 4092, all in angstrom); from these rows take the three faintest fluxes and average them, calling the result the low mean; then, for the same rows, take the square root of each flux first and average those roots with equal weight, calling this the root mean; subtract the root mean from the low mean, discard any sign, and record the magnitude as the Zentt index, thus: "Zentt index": 6.5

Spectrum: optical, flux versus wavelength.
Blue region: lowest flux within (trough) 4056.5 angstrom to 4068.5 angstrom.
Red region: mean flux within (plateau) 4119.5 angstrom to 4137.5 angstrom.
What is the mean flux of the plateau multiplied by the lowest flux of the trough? 100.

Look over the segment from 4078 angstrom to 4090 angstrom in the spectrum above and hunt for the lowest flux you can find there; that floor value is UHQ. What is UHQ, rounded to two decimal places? 10.30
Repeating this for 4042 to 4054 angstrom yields 8.45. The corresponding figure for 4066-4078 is 9.90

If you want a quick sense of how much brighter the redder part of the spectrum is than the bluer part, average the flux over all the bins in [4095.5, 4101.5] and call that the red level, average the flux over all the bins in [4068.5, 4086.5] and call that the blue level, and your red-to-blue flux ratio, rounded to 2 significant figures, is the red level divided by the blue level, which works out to 0.94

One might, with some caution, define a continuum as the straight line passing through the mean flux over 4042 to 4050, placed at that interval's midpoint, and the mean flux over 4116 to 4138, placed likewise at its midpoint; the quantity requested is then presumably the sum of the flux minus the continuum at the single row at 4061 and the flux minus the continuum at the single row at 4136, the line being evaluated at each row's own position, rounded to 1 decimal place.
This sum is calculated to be -0.6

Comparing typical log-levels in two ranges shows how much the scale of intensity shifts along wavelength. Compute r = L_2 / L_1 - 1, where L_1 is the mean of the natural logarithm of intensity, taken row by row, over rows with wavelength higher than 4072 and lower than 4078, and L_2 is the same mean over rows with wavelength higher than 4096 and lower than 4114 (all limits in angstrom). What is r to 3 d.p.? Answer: 0.004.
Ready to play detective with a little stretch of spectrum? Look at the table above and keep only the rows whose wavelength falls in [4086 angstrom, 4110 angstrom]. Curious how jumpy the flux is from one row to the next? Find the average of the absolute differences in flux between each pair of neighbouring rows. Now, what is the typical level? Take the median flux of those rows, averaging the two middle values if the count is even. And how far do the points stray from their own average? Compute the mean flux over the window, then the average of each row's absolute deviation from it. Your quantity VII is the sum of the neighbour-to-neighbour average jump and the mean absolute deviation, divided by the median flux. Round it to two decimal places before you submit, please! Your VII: 0.15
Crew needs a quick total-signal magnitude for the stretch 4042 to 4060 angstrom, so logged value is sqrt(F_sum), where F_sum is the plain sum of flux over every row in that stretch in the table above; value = 7.8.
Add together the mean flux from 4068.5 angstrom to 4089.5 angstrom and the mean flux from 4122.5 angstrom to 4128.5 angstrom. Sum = 21.5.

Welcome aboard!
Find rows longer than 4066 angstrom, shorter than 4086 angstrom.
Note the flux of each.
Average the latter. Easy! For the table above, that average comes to 10.3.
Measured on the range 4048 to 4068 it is 10.1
